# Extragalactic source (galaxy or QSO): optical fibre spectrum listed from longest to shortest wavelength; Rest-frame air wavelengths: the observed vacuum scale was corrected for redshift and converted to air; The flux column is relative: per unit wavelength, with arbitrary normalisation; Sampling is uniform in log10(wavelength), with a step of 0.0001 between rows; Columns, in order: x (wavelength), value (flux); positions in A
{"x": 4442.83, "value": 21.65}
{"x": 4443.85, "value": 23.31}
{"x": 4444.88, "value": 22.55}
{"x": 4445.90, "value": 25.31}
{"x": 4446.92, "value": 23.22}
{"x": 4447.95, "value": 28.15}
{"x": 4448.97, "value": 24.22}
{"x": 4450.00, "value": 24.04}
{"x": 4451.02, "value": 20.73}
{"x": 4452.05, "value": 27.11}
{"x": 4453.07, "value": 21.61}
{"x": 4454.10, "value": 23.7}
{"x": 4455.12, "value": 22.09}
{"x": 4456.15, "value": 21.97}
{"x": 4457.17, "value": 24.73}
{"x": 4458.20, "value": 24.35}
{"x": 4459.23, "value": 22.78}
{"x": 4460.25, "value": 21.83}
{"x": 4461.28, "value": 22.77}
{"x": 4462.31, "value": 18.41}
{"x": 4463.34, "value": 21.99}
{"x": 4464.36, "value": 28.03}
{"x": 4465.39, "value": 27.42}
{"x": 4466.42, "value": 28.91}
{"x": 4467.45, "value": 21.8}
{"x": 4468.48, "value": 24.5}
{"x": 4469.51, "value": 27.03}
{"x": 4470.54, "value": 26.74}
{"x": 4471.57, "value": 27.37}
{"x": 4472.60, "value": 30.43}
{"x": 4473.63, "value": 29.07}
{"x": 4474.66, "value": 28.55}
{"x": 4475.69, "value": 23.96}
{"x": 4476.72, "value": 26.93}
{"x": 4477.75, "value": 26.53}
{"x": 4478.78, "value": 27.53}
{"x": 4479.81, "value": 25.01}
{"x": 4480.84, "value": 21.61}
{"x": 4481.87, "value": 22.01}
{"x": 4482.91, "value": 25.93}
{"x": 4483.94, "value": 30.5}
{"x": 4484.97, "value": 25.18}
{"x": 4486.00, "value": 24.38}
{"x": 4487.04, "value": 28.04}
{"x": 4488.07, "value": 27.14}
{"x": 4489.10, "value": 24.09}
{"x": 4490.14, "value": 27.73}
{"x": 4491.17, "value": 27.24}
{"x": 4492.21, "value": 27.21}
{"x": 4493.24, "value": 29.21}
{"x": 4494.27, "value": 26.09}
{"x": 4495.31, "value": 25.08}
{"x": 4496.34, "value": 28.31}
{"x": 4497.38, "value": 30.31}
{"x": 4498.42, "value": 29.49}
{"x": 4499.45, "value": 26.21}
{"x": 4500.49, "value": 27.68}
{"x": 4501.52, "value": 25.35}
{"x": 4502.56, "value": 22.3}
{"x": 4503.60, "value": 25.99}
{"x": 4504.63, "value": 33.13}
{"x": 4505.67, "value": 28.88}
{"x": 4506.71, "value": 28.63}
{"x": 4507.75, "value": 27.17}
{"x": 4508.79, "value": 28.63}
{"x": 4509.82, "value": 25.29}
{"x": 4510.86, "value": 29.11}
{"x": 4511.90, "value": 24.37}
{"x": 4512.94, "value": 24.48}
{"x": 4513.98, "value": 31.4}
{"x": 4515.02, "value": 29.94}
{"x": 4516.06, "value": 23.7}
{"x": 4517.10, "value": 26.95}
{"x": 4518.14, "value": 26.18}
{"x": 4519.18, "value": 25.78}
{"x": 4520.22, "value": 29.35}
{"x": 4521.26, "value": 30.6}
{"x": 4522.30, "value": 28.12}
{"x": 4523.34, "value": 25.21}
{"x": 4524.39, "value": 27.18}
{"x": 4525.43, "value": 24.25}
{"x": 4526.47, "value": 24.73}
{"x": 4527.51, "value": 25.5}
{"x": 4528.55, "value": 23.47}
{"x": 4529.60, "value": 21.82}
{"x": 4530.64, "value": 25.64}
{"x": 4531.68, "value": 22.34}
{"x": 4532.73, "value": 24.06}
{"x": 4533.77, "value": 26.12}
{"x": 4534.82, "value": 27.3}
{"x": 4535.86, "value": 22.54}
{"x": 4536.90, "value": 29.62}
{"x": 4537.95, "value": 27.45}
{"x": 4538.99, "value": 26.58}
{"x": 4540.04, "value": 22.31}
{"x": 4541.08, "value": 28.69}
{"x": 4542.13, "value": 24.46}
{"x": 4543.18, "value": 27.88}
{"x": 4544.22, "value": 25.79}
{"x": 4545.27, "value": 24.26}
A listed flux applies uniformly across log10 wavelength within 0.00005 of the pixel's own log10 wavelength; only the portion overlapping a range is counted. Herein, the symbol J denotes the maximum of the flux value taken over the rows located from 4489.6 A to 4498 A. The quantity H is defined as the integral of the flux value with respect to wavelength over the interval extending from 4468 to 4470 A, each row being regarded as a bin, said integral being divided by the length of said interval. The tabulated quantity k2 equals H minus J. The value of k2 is -4.6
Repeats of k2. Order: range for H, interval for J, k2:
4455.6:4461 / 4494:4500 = -7.2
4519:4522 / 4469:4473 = -1.5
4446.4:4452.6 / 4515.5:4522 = -6.0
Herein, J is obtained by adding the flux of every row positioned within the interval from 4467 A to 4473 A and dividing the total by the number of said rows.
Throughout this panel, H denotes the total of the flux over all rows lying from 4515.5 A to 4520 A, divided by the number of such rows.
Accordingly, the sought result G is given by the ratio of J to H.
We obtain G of 1.03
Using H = 25.7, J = 26.3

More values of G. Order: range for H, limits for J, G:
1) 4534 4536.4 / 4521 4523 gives 1.18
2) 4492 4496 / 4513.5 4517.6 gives 1.04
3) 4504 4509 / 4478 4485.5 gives 0.87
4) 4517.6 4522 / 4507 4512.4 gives 0.96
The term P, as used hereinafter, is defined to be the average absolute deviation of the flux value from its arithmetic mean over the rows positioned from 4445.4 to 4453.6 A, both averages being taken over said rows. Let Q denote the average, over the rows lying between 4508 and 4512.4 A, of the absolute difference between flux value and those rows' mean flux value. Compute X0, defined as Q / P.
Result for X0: 1.1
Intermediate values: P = 1.9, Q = 2.0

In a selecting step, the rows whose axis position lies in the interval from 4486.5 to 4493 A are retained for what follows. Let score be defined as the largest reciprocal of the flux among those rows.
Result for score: 0.042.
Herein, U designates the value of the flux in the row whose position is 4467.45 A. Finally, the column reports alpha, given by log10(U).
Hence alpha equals 1.34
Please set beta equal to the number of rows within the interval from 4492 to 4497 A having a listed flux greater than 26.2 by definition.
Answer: 3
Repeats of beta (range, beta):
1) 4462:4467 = 3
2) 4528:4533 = 0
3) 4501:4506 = 2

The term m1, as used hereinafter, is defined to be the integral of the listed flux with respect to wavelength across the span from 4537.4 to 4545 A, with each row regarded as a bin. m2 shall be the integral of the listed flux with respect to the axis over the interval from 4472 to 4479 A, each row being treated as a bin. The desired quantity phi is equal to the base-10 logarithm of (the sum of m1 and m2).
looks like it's 2.59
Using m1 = 198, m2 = 193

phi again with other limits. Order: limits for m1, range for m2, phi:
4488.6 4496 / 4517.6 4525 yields 2.60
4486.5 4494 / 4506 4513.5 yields 2.61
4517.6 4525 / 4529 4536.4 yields 2.58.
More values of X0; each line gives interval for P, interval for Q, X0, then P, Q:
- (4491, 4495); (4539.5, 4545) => 2.2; 0.9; 2.0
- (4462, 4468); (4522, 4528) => 0.3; 3.7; 1.2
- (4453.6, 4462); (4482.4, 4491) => 1.9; 0.9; 1.7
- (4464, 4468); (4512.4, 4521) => 1.0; 2.4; 2.3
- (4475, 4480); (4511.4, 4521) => 1.8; 1.2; 2.2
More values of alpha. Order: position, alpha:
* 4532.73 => 1.38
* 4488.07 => 1.43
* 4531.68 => 1.35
